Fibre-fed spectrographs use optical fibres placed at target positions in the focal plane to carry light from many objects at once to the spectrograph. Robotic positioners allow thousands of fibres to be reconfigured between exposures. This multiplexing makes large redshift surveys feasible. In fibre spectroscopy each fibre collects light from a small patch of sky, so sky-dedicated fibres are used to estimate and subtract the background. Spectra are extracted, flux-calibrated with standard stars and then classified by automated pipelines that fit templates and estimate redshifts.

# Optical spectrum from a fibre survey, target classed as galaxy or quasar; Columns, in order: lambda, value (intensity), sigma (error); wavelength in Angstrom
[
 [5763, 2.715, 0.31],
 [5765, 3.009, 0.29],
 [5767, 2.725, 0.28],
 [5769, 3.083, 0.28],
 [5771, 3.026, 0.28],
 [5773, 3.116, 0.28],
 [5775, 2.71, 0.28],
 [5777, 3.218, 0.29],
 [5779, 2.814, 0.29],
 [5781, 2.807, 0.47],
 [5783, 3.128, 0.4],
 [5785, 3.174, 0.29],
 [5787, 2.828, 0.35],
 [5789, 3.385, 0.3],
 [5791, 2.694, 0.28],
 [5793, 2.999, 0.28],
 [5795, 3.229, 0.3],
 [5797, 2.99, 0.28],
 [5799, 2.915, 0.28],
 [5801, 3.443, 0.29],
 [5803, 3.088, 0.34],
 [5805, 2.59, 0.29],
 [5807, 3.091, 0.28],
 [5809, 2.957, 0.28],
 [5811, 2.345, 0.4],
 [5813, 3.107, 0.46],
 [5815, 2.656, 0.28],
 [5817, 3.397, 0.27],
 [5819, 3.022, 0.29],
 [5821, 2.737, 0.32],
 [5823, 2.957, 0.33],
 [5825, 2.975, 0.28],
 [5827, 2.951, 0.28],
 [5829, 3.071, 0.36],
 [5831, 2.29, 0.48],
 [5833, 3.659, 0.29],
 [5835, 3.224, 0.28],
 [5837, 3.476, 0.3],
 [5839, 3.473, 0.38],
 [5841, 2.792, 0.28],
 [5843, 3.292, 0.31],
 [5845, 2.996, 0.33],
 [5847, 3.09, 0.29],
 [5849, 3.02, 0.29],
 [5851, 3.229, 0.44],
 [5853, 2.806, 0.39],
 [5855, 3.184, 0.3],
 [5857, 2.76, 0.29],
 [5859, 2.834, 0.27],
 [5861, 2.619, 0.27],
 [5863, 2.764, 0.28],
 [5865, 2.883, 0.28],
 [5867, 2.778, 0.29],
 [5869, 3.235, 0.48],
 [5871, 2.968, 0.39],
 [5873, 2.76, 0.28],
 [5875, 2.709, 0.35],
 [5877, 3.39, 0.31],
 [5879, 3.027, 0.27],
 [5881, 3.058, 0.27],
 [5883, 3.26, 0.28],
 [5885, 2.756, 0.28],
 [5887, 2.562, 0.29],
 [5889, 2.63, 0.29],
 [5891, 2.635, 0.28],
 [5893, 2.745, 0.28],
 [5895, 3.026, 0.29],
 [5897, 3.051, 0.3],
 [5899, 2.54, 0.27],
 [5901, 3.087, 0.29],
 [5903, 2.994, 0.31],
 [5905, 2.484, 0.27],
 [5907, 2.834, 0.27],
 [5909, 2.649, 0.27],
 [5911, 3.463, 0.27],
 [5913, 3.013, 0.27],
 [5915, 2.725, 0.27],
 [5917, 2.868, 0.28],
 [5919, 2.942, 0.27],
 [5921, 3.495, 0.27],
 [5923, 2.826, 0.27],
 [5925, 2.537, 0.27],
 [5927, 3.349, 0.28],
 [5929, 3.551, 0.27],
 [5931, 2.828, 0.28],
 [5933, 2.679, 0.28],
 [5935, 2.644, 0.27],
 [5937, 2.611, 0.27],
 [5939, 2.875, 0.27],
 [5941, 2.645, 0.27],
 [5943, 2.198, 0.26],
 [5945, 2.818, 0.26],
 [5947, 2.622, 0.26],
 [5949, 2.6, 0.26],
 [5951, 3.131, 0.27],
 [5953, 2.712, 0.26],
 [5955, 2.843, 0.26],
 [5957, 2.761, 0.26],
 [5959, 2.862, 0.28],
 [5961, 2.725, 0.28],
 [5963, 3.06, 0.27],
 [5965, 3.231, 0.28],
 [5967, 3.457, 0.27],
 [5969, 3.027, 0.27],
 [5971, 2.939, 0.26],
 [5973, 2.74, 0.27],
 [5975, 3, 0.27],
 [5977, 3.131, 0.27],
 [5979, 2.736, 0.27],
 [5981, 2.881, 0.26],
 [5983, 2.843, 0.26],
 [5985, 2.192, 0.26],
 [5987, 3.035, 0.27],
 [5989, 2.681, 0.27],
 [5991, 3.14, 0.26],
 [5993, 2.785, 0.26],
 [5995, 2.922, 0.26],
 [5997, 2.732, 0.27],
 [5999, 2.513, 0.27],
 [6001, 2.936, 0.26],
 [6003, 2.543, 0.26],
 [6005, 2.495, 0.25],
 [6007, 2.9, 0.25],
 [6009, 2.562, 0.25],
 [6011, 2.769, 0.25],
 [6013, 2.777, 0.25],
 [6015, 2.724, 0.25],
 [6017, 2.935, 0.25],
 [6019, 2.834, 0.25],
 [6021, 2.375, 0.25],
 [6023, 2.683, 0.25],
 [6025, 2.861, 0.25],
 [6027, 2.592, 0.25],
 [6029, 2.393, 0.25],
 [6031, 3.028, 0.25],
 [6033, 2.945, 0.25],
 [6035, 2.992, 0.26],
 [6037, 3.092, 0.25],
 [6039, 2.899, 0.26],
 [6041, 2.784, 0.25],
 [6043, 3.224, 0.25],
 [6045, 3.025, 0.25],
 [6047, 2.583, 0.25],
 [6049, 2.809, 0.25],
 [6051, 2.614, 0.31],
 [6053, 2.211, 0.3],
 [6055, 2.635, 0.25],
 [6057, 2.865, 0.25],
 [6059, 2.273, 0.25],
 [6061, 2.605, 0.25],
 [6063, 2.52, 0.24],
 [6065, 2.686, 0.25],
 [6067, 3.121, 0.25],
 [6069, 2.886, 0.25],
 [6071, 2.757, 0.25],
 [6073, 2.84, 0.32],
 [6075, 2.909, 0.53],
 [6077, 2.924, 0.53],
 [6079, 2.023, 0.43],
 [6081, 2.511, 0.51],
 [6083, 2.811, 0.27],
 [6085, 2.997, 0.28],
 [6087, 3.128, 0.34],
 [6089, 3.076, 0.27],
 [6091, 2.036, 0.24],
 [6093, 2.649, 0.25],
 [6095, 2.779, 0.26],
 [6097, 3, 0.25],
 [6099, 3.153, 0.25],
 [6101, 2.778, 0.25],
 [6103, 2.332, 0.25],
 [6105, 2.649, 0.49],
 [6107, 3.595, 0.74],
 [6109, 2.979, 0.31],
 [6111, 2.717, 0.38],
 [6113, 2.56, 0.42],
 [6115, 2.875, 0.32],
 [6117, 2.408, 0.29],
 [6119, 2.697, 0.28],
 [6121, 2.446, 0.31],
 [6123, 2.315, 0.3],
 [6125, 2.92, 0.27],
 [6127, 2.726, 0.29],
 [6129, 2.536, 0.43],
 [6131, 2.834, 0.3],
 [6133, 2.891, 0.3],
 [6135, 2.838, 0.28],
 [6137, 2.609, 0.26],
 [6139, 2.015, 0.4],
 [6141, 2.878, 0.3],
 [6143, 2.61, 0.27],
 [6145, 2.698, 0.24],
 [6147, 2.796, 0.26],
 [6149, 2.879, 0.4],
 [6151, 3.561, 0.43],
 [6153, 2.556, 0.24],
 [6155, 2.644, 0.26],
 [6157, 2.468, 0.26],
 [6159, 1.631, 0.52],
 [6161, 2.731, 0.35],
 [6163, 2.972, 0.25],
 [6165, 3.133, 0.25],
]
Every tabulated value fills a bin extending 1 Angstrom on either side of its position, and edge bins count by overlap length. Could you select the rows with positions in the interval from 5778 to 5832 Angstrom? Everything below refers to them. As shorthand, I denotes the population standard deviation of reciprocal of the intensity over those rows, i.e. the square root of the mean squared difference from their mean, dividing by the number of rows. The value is 0.035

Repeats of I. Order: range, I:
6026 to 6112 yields 0.045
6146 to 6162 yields 0.090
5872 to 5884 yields 0.027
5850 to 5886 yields 0.025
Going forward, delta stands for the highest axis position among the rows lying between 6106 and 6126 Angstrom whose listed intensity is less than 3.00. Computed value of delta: 6125 Angstrom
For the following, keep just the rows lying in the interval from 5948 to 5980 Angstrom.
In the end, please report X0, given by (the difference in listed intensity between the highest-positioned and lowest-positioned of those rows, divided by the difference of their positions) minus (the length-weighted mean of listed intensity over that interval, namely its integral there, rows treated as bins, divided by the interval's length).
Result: -2.93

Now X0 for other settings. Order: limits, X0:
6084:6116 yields -2.84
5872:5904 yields -2.88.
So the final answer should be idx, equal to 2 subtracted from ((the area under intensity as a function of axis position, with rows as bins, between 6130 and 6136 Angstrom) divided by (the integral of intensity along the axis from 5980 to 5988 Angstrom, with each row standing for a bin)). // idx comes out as -1.2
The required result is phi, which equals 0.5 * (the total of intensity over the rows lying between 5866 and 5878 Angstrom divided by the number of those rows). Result 1.49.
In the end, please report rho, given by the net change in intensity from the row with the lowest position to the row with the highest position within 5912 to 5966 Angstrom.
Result 0.22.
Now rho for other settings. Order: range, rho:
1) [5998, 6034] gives 0.43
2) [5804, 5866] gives 0.29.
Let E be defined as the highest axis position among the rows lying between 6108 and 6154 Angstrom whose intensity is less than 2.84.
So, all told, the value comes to 6153 Angstrom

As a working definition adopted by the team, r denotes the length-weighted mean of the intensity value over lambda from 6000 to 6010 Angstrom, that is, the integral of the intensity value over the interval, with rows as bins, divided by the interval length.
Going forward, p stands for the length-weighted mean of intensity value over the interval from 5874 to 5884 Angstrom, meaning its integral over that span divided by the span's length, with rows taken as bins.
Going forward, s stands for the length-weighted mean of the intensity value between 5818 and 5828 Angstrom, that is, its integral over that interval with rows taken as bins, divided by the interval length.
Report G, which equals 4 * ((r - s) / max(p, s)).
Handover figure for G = -0.31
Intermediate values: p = 3.09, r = 2.69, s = 2.93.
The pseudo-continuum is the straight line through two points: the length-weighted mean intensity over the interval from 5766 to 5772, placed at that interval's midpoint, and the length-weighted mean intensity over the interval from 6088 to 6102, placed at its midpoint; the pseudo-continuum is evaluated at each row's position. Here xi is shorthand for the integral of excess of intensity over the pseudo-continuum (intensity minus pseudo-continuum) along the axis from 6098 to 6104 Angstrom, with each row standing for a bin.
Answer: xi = -0.15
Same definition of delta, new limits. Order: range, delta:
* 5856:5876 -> 5875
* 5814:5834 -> 5831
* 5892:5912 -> 5909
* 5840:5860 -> 5859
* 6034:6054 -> 6053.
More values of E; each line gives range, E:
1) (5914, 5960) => 5957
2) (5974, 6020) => 6019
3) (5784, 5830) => 5821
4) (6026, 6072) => 6071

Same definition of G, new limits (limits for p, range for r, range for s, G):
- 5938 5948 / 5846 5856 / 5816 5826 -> 0.06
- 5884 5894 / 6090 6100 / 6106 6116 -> -0.30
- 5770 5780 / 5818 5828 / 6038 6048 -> 0.03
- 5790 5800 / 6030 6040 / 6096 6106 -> 0.28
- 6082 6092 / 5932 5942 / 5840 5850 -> -0.46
